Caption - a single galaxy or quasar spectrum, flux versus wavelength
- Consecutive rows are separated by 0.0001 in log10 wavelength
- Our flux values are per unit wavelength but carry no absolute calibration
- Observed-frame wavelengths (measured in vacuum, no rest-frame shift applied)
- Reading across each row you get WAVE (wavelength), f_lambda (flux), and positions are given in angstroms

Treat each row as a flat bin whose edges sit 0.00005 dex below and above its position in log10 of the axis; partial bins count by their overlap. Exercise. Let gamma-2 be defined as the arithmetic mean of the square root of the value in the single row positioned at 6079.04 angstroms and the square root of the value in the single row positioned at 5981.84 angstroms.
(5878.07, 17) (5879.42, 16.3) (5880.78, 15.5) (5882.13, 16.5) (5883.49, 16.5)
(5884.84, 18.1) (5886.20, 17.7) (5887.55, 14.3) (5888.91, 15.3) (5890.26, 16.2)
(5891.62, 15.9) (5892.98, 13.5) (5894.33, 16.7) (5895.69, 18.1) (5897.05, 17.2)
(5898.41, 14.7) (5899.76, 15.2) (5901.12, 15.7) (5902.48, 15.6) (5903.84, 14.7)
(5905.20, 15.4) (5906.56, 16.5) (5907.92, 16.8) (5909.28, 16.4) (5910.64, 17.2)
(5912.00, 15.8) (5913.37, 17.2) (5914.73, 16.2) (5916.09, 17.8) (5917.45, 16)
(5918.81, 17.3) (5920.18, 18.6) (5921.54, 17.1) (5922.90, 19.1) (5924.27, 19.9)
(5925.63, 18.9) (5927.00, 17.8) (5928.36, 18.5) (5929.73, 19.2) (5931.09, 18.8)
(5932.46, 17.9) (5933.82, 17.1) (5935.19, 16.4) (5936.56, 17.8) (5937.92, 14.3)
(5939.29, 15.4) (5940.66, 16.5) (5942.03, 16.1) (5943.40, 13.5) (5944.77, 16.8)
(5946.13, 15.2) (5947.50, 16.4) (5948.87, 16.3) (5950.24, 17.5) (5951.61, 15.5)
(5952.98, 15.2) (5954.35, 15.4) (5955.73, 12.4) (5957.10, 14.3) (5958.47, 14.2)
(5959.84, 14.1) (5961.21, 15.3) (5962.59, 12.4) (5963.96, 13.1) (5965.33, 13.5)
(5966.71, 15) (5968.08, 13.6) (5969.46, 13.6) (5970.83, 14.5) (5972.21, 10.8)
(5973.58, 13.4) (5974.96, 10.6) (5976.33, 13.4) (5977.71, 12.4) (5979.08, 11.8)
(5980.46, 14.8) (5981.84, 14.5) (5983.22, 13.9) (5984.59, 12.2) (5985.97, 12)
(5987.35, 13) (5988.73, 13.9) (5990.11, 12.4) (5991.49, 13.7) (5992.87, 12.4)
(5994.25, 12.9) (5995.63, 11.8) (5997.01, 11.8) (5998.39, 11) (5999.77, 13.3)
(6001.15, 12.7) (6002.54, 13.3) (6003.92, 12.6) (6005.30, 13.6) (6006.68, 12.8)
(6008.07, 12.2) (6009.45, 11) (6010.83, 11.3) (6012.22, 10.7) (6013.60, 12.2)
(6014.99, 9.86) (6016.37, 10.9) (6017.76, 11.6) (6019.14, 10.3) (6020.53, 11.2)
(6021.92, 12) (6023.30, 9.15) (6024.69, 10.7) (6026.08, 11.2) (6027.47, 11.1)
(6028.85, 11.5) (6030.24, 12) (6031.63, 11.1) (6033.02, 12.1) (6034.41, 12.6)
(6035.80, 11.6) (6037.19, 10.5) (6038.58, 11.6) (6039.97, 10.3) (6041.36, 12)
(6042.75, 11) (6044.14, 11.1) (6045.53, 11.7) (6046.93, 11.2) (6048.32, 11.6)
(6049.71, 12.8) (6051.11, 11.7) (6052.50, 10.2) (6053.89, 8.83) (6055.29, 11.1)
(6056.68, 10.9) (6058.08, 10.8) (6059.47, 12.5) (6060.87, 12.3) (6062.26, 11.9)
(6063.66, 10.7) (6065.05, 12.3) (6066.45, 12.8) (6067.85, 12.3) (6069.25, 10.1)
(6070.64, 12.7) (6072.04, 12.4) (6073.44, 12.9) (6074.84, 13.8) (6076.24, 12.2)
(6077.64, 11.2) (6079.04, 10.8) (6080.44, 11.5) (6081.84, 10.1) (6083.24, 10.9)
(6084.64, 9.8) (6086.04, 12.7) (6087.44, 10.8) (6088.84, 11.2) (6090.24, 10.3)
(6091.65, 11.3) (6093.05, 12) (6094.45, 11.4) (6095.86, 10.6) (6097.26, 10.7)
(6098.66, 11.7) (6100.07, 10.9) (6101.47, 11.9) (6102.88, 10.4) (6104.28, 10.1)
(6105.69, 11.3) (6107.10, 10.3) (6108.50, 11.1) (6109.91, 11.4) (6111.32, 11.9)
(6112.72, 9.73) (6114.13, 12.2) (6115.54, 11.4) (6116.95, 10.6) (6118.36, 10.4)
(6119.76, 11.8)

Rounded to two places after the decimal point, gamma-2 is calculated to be 3.55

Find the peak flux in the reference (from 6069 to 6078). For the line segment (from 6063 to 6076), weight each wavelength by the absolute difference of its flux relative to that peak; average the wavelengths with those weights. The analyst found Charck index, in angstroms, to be 6067.9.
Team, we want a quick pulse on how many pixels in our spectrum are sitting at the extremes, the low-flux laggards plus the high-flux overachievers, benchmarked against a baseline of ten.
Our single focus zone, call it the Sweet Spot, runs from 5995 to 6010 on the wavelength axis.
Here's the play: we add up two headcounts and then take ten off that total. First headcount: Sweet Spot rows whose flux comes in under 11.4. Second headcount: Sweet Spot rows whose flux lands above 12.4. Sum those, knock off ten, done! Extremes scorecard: -2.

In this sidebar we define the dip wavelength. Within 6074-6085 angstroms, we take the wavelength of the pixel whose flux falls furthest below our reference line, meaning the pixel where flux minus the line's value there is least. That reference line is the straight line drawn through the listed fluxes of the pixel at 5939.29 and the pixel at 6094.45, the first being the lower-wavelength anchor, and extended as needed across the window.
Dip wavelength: 6084.64 angstroms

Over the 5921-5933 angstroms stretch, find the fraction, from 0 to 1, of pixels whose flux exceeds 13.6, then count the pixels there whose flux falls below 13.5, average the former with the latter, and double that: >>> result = 1.0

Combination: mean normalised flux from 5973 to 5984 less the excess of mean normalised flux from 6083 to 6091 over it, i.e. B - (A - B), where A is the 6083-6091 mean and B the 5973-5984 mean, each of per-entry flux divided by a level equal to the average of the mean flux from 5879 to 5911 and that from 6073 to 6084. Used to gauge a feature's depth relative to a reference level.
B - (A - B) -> 1.10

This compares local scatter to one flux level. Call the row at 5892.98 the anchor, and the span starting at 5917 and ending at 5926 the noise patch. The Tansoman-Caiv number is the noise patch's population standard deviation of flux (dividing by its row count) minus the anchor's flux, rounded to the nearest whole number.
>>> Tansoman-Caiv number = -12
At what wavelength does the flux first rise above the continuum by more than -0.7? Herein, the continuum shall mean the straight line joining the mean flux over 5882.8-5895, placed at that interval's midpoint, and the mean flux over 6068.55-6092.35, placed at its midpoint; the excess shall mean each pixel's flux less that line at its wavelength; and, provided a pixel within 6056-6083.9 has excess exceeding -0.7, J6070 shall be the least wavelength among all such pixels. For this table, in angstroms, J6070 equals 6059.47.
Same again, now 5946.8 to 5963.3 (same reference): 5947.50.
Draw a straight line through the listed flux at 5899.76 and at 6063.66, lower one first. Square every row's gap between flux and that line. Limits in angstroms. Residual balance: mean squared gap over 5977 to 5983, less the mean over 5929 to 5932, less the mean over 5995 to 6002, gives -20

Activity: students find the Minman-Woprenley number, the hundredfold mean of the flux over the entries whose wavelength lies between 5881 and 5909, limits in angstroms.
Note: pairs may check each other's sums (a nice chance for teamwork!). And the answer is 1603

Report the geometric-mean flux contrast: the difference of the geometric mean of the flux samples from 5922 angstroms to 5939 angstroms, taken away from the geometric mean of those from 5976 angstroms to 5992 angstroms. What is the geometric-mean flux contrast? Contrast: -4.8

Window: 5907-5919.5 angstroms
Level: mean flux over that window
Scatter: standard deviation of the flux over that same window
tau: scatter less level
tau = -16.1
